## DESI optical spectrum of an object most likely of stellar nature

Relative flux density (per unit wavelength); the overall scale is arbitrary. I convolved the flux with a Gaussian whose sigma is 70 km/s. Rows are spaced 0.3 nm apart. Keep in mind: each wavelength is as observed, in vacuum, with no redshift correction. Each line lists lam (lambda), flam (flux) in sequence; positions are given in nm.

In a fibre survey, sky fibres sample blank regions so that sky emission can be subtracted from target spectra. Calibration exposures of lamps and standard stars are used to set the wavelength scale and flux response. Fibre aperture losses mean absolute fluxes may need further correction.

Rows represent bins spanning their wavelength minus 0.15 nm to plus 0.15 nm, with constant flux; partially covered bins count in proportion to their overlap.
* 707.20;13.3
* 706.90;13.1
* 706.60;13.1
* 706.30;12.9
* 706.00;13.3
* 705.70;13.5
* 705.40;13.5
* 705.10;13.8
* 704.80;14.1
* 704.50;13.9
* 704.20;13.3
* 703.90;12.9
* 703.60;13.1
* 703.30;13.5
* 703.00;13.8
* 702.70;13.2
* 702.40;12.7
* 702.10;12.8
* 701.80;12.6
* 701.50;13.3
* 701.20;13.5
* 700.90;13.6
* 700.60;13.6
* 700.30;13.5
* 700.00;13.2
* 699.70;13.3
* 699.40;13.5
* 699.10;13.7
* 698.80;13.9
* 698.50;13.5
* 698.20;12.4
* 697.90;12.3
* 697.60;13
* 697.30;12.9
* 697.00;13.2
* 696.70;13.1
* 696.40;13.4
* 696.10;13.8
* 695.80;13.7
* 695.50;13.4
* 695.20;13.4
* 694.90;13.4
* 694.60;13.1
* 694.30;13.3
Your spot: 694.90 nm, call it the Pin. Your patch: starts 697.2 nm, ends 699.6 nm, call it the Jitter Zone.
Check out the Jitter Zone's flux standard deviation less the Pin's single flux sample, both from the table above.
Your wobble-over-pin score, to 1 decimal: -12.8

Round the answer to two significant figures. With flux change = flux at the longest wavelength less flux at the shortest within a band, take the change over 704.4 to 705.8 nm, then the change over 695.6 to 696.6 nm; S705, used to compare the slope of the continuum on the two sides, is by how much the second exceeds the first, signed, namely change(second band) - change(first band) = 0.10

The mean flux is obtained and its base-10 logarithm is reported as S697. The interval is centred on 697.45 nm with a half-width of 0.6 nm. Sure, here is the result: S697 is 1.11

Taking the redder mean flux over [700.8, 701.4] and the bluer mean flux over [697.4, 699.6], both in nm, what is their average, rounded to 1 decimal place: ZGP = 13.4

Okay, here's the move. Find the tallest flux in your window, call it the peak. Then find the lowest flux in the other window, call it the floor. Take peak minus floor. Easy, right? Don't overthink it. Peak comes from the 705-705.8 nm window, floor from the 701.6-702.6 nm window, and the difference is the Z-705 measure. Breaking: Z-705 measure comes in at 1.2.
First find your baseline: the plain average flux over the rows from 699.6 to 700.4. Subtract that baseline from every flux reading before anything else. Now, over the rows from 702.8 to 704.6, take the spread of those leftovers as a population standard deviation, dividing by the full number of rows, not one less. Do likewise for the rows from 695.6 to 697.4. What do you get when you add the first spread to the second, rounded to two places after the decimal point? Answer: 0.68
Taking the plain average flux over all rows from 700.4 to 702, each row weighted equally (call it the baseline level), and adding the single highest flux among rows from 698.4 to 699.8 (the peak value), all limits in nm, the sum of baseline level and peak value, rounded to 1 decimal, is 27.2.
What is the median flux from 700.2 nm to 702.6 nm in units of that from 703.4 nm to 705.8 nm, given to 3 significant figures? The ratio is 0.993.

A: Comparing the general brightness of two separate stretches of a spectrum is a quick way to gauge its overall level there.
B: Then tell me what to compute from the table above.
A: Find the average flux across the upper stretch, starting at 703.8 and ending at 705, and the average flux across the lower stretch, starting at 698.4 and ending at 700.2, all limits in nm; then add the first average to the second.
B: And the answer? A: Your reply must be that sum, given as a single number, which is 27.1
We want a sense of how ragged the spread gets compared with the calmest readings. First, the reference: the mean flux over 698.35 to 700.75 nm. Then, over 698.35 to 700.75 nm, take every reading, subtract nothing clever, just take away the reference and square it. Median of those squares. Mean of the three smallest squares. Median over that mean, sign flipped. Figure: -29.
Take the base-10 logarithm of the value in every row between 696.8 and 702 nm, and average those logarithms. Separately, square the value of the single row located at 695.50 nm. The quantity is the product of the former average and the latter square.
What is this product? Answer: 201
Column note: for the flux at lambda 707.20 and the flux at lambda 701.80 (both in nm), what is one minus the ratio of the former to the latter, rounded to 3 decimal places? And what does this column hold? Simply -0.056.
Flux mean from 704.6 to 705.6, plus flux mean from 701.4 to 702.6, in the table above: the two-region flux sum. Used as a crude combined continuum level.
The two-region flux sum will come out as 26.6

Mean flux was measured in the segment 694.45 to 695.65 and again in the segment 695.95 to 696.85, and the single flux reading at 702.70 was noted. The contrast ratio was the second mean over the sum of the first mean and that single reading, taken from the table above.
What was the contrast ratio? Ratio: 0.506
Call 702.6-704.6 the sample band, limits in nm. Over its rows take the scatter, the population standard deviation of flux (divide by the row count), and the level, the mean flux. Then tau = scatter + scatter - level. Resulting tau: -12.7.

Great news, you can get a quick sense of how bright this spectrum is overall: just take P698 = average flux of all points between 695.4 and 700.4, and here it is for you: 13.3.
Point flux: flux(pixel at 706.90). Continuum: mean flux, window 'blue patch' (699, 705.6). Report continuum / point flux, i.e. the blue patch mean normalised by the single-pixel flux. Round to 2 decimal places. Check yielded 1.02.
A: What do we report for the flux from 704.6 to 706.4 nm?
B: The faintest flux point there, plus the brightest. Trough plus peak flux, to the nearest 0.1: 27.0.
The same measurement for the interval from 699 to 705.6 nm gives 26.7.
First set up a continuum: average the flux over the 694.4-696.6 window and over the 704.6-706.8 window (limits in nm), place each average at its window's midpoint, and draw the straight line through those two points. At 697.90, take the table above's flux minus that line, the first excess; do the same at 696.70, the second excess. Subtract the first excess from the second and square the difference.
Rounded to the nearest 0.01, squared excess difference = 0.64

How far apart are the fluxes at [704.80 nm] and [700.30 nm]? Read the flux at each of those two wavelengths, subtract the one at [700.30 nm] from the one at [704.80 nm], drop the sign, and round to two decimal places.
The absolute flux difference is 0.60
